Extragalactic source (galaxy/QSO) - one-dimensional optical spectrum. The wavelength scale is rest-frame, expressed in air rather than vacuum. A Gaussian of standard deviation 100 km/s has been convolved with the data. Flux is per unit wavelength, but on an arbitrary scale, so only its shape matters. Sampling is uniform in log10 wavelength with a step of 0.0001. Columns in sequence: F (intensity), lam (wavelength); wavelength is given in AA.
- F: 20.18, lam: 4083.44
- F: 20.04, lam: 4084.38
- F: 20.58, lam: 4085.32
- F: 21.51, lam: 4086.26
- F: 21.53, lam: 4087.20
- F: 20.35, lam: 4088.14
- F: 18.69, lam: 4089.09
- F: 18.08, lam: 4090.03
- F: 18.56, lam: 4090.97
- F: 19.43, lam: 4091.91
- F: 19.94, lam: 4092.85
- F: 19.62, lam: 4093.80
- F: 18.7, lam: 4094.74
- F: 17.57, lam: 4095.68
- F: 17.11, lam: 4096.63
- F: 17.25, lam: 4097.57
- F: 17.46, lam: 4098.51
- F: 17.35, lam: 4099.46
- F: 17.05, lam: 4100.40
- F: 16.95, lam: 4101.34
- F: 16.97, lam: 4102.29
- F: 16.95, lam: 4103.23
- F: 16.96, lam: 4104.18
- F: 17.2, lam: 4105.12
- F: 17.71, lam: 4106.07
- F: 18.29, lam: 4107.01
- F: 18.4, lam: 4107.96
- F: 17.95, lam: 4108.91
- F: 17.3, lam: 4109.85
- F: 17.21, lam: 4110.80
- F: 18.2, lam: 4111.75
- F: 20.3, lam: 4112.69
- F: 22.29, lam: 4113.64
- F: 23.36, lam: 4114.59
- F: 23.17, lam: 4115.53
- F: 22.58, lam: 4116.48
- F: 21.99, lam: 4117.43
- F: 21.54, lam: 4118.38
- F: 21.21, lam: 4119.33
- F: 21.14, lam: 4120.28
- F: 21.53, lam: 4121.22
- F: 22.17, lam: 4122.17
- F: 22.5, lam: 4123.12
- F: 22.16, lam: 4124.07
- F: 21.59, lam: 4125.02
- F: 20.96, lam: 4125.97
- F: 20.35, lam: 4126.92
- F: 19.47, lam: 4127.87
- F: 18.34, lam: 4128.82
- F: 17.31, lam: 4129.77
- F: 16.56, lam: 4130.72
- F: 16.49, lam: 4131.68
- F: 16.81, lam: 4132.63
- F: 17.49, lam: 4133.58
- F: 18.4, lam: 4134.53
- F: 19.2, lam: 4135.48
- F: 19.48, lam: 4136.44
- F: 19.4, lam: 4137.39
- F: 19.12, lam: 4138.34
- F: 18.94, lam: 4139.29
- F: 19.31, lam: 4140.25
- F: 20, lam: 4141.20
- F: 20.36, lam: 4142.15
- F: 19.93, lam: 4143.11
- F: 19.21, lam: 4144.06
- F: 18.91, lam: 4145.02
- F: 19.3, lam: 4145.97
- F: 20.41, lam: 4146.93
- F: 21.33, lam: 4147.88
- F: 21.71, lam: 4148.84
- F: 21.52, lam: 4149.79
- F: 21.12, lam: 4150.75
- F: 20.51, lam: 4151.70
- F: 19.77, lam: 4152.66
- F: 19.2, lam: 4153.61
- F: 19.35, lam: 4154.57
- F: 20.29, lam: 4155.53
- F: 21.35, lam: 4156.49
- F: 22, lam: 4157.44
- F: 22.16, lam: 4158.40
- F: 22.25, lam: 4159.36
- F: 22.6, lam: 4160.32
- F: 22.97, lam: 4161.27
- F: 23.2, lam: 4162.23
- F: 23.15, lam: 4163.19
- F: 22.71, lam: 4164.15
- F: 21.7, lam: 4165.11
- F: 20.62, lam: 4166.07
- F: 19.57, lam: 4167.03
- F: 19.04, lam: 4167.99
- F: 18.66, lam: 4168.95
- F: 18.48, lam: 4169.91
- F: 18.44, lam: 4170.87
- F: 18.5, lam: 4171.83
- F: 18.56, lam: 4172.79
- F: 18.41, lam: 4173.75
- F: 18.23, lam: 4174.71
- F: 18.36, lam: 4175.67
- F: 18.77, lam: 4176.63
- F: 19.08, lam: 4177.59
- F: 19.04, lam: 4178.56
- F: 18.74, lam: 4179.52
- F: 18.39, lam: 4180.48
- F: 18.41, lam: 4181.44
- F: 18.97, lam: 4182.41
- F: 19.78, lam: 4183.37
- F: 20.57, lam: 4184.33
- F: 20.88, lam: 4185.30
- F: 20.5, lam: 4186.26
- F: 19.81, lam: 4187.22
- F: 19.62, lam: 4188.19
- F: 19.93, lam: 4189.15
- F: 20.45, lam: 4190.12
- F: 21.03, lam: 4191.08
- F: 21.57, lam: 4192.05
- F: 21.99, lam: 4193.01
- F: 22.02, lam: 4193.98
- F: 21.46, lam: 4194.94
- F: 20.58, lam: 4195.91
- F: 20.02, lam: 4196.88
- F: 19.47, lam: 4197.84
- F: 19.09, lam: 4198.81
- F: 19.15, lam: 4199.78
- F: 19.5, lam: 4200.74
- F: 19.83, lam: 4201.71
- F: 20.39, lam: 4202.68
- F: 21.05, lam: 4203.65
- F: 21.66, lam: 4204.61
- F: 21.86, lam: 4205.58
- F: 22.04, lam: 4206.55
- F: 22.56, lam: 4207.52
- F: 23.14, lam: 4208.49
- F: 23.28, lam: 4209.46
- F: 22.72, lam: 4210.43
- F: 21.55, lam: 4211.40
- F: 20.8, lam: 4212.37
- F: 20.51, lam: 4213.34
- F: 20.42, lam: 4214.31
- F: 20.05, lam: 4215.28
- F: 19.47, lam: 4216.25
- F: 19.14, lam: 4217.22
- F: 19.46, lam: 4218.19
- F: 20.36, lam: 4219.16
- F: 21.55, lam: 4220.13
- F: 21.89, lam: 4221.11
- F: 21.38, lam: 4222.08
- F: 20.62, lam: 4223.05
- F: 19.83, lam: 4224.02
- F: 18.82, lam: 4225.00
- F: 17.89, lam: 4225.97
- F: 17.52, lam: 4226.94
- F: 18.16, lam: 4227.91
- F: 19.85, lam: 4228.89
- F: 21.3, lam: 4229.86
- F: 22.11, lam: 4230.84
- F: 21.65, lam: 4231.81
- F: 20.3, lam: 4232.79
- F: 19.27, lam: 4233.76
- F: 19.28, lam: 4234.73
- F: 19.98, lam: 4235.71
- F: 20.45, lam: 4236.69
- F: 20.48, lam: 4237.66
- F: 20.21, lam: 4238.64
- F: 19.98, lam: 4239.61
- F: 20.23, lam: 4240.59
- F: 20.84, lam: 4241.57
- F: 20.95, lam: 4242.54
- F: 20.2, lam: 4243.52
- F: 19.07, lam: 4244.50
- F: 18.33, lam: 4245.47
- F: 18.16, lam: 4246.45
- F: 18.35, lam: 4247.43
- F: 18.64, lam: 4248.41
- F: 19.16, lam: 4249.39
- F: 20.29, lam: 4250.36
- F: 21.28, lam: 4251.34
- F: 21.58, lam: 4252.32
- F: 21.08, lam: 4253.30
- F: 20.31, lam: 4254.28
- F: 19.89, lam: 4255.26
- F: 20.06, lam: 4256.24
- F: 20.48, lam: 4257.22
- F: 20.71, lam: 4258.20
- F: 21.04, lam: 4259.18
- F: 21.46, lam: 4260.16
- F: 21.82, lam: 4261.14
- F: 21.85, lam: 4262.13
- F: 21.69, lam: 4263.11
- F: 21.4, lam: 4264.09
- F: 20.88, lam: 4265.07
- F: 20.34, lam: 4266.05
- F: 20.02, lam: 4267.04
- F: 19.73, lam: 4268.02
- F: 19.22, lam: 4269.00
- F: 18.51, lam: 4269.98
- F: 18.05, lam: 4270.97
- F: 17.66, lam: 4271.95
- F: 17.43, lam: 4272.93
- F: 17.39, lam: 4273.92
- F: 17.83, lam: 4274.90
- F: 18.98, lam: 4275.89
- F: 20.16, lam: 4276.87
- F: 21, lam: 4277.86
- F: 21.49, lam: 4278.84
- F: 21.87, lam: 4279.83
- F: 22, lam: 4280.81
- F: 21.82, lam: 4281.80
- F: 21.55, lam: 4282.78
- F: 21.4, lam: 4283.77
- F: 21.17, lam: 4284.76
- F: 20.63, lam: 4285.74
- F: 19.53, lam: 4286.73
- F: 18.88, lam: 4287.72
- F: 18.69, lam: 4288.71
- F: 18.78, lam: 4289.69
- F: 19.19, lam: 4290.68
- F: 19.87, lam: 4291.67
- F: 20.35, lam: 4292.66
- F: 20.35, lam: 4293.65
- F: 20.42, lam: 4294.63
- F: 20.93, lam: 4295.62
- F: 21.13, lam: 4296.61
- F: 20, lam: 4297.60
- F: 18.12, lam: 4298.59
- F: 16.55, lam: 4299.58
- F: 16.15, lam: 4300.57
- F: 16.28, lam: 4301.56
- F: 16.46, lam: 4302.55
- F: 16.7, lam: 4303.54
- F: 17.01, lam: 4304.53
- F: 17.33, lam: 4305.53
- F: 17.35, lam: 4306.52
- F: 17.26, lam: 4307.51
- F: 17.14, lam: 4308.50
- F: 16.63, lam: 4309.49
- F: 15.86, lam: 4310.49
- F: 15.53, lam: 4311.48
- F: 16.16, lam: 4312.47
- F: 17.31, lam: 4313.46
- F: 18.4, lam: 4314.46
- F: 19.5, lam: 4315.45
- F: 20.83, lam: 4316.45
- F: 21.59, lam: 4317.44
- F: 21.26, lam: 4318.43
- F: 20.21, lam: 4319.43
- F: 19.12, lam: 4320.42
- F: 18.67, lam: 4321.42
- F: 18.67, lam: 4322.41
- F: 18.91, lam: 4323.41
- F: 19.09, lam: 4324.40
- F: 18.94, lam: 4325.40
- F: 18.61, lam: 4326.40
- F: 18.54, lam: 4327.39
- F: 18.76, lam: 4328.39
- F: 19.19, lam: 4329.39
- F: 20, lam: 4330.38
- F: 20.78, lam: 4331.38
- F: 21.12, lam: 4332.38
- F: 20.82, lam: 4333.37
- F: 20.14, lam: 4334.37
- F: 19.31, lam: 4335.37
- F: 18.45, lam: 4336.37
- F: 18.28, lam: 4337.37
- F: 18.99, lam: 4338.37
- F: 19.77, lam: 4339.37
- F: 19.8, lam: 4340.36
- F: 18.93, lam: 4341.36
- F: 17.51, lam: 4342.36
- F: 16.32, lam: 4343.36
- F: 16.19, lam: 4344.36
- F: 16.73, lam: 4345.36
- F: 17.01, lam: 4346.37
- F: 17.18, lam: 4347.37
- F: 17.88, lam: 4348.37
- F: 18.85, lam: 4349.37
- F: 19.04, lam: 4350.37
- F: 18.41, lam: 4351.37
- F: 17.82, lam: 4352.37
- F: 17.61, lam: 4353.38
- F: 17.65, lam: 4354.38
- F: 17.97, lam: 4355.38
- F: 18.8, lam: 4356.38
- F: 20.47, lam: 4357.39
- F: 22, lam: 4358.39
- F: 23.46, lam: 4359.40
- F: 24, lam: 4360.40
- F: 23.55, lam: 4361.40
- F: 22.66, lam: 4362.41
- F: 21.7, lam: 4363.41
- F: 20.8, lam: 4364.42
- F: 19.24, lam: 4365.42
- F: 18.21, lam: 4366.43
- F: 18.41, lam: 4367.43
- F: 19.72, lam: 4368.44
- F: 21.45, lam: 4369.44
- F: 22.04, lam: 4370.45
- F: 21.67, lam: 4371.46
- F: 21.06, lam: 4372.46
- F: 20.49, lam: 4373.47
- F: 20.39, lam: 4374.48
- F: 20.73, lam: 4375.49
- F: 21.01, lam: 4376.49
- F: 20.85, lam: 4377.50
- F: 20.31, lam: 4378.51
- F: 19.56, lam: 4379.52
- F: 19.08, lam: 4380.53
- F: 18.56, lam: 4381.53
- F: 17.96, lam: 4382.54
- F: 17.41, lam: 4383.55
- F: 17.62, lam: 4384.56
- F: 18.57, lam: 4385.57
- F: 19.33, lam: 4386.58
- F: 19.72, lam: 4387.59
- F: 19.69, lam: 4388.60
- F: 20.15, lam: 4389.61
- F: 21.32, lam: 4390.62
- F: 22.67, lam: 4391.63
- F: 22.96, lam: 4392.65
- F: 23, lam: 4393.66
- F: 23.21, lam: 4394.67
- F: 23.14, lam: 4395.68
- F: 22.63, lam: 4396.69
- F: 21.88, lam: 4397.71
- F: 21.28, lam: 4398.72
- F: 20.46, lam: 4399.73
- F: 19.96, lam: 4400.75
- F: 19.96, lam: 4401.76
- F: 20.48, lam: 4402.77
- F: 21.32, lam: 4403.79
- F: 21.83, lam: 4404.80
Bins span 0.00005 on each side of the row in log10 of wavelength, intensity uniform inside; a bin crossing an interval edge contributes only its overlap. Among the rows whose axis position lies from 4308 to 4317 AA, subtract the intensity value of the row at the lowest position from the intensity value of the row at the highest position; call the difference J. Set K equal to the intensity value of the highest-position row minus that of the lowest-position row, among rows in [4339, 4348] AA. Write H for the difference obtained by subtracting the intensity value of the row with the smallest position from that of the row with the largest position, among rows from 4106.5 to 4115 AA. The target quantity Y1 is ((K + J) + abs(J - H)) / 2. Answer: 1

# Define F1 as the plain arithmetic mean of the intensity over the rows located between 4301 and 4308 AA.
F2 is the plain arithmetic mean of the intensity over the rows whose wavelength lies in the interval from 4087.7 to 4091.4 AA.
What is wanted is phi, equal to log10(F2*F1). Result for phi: 2.51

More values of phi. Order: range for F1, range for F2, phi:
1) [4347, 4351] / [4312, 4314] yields 2.48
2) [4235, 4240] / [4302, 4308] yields 2.54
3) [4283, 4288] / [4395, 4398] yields 2.66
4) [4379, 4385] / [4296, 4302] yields 2.52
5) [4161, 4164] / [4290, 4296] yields 2.67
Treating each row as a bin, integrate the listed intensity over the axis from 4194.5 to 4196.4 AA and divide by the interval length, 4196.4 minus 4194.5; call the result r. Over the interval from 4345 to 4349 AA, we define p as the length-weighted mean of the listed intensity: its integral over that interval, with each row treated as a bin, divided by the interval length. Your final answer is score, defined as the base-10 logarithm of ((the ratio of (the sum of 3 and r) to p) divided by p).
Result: -1.09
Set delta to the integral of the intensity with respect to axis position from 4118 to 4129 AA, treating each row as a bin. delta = 233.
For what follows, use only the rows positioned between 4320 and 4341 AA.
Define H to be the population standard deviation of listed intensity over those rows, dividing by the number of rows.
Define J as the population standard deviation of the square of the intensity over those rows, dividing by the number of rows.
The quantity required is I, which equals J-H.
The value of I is 31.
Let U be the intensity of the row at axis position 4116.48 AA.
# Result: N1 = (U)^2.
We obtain 510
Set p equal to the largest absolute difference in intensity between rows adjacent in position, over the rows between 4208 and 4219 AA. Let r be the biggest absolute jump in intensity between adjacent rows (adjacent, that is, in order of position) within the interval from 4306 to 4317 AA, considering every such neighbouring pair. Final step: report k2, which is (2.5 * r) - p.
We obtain 2.2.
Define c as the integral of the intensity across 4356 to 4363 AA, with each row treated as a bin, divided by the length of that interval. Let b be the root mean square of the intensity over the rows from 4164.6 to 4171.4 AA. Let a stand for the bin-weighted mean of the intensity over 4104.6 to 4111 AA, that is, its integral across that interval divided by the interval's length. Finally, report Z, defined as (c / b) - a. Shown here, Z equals -17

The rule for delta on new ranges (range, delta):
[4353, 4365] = 251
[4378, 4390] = 228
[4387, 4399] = 262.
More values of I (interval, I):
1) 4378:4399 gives 76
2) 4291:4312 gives 66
